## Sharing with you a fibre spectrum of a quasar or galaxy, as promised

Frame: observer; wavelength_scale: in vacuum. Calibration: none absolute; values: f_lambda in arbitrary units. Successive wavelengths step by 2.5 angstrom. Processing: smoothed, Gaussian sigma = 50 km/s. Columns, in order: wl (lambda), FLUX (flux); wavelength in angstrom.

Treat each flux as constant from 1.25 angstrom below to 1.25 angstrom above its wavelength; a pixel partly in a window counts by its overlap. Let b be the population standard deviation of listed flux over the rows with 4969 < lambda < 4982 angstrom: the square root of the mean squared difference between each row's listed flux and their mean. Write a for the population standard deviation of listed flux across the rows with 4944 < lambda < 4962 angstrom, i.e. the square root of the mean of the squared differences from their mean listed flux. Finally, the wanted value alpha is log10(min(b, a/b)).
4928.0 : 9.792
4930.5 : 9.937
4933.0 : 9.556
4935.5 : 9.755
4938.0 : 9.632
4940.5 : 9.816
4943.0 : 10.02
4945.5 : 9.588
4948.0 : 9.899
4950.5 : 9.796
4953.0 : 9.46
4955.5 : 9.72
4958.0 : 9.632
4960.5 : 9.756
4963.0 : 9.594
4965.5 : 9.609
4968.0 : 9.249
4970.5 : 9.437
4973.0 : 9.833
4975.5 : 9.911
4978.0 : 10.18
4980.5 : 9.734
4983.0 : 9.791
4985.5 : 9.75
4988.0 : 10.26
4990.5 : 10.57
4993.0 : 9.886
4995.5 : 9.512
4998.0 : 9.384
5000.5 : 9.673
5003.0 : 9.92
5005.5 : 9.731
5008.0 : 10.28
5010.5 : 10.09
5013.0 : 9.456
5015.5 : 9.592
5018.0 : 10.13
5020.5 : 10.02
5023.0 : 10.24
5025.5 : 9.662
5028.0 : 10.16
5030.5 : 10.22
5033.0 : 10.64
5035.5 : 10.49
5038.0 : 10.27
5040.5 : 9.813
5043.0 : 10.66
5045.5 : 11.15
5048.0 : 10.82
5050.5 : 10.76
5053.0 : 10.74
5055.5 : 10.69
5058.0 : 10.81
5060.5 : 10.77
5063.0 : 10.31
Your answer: -0.62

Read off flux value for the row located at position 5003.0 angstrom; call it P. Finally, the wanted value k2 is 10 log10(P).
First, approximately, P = 9.92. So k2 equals 10.0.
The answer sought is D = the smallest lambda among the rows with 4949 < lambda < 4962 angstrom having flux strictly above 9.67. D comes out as 4950.5 angstrom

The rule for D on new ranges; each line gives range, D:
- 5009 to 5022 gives 5010.5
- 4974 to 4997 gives 4975.5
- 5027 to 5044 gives 5028.0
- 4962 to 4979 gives 4973.0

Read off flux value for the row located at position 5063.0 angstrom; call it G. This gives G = 10.31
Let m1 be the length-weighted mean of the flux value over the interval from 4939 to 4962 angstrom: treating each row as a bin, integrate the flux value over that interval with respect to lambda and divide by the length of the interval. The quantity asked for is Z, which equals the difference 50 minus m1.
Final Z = 40.3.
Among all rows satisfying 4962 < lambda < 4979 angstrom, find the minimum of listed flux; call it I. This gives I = 9.249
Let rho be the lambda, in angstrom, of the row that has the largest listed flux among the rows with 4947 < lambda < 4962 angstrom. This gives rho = 4948.0 angstrom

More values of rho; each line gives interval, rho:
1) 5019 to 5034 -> 5033.0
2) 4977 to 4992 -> 4990.5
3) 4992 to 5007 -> 5003.0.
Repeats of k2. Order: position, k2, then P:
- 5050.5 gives 10.3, 10.76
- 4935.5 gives 9.9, 9.755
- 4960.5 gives 9.9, 9.756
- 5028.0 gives 10.1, 10.16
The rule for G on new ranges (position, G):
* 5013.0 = 9.456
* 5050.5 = 10.76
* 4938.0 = 9.632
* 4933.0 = 9.556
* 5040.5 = 9.813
